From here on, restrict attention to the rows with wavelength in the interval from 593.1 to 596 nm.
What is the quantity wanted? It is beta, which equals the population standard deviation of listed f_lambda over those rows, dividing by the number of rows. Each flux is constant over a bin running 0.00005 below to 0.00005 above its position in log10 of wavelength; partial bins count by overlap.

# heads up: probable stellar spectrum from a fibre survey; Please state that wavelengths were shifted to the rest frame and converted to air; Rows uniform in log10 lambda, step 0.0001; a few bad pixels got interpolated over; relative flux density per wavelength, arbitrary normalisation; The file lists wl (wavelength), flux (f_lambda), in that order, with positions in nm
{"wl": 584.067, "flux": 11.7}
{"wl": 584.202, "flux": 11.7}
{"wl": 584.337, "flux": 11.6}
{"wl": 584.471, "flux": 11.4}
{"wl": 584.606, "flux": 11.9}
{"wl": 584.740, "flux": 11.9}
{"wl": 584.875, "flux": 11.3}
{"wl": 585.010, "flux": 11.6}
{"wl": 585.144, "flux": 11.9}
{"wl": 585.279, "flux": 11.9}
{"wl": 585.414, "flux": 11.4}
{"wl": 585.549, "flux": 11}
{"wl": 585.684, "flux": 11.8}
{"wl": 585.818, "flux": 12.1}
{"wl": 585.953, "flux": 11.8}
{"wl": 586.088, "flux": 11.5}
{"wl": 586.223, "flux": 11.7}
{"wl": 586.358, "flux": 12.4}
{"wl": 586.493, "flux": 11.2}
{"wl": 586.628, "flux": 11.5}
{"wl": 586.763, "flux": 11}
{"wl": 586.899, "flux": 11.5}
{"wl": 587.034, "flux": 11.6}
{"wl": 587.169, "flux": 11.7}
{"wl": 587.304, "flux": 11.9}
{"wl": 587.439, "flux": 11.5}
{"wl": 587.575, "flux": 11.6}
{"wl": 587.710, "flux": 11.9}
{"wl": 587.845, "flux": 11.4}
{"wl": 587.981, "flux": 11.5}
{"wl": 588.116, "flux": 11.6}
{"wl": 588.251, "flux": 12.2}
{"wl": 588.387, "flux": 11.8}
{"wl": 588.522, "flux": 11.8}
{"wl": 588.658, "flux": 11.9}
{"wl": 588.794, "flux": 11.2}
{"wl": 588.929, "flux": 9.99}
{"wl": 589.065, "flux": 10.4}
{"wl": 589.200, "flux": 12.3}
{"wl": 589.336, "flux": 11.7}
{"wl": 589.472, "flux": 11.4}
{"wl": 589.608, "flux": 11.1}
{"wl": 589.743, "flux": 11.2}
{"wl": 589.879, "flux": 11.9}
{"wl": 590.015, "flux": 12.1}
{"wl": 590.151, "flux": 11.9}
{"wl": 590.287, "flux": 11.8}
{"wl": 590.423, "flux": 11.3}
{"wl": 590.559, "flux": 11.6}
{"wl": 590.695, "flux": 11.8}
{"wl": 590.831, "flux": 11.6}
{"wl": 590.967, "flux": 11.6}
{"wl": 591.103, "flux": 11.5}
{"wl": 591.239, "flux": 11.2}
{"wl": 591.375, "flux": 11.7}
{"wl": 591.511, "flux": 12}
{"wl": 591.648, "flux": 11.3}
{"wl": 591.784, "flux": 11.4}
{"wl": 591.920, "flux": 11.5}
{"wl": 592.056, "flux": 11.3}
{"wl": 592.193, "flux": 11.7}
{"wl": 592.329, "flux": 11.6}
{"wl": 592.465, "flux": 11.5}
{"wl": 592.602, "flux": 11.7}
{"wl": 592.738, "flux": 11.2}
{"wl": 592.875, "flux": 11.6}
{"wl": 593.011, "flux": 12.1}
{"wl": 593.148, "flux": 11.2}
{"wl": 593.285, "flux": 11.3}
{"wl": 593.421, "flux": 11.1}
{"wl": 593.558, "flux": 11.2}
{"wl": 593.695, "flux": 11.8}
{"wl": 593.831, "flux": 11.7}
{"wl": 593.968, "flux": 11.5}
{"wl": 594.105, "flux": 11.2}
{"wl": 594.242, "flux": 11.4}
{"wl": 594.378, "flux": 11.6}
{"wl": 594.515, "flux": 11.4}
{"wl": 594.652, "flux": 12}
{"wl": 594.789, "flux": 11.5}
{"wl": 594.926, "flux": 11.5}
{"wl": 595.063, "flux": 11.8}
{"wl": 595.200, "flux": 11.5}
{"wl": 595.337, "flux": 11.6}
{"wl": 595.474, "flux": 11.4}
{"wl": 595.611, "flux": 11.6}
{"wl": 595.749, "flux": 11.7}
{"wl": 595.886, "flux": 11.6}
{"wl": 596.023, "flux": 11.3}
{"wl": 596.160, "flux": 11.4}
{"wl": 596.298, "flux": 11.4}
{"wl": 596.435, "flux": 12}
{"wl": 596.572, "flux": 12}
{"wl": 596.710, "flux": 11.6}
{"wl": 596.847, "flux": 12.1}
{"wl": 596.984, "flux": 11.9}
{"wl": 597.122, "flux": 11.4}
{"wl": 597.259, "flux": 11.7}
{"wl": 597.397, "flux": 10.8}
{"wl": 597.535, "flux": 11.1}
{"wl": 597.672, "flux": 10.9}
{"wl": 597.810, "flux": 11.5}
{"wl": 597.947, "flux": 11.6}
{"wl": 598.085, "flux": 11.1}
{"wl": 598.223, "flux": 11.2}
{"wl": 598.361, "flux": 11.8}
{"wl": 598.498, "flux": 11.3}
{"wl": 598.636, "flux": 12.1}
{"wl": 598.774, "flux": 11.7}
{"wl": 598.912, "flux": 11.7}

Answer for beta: 0.22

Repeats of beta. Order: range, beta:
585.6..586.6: 0.36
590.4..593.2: 0.24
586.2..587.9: 0.33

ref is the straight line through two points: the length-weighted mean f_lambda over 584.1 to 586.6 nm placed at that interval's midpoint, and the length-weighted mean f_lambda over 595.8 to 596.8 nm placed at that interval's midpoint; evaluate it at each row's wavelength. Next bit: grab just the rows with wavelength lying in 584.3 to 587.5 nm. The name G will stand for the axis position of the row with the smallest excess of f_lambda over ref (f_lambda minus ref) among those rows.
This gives 585.549 nm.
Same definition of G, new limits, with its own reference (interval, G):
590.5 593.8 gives 593.421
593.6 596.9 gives 594.105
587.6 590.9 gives 588.929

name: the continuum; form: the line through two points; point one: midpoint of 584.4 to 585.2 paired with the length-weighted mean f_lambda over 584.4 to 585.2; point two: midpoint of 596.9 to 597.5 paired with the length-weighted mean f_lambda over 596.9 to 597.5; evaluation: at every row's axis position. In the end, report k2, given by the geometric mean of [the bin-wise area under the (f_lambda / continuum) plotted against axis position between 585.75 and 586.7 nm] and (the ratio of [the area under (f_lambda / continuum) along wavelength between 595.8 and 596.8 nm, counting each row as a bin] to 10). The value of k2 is 0.312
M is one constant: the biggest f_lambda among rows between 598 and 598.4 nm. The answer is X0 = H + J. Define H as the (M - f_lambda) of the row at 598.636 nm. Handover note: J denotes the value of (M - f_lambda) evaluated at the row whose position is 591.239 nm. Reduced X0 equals 0.30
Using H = -0.30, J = 0.6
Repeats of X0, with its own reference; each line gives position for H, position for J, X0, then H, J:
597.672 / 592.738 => 1.50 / 0.90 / 0.6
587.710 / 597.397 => 0.90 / -0.10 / 1.0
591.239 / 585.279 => 0.50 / 0.60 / -0.1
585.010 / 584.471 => 0.60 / 0.20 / 0.4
